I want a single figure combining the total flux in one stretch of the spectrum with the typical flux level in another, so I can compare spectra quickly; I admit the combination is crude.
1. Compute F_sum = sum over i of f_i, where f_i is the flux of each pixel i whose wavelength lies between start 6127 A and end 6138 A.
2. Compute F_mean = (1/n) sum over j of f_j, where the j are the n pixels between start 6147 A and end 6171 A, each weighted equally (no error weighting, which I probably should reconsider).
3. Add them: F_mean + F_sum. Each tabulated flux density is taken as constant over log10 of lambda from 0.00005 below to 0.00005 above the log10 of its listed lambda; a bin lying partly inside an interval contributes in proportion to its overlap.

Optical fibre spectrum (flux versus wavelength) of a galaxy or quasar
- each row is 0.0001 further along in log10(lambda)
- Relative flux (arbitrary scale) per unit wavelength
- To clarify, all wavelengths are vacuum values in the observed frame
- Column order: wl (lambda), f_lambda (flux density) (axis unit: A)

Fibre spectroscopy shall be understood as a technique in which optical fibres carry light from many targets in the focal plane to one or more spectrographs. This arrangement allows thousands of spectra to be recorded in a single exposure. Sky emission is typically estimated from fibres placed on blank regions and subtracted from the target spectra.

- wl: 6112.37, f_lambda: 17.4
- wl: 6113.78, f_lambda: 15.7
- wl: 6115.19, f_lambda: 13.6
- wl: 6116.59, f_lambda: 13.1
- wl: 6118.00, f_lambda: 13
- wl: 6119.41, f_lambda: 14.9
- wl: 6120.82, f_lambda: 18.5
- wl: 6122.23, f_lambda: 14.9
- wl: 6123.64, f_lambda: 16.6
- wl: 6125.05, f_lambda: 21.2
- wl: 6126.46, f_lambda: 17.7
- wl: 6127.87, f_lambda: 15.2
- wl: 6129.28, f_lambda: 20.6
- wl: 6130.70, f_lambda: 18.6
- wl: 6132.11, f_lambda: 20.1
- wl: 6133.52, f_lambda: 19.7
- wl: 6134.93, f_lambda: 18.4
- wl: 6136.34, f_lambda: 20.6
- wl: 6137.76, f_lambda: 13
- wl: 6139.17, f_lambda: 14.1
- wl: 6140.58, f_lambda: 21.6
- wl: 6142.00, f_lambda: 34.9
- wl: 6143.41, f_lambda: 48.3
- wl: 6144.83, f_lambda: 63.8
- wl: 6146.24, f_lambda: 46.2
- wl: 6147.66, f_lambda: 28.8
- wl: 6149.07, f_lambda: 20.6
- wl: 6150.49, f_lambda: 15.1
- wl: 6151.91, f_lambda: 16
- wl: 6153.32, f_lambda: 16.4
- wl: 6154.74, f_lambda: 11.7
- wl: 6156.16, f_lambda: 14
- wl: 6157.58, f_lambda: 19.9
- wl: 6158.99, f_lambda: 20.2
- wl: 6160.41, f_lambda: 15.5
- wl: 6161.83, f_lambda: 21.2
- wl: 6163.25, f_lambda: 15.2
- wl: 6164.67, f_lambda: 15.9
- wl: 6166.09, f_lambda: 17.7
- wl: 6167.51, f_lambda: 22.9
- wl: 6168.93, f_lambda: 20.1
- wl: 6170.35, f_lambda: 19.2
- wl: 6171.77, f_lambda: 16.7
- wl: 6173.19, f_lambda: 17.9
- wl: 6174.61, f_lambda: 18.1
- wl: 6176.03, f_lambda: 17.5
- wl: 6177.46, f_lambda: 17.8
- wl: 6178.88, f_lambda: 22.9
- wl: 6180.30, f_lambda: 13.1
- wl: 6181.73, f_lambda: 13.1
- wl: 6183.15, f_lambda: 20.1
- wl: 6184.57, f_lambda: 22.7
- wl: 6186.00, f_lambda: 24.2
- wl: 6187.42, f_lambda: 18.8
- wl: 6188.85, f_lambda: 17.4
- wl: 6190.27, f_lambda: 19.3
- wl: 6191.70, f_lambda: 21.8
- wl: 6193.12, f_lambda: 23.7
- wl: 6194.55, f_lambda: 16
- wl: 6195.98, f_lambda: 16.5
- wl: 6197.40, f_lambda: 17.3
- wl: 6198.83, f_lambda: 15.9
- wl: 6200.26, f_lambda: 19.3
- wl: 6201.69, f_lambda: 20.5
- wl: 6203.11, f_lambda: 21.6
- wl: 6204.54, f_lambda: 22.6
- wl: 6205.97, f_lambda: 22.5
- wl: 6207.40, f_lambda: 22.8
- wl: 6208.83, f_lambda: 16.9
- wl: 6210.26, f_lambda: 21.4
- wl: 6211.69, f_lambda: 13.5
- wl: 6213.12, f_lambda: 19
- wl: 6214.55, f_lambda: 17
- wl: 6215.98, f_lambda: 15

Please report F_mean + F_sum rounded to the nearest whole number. 164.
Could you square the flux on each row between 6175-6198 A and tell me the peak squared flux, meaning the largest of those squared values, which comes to 586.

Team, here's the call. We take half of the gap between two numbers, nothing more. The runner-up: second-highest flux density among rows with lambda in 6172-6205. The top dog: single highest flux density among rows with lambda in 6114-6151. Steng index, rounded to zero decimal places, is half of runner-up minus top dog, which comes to -20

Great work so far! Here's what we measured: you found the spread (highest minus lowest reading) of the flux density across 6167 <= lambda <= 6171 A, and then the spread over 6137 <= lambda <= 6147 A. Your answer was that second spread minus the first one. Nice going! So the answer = 47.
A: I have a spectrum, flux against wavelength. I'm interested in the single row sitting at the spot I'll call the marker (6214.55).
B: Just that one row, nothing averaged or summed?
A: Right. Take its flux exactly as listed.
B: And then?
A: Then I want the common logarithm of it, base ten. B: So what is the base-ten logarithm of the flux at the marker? 1.23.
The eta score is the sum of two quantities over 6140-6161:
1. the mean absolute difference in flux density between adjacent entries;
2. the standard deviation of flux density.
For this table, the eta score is 23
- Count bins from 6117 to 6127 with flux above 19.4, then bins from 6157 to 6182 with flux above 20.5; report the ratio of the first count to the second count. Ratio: 0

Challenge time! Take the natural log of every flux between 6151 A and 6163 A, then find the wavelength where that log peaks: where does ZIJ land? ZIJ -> 6161.83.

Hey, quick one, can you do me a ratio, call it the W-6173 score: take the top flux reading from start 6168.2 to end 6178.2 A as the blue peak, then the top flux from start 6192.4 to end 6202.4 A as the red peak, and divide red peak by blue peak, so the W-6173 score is 1.18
